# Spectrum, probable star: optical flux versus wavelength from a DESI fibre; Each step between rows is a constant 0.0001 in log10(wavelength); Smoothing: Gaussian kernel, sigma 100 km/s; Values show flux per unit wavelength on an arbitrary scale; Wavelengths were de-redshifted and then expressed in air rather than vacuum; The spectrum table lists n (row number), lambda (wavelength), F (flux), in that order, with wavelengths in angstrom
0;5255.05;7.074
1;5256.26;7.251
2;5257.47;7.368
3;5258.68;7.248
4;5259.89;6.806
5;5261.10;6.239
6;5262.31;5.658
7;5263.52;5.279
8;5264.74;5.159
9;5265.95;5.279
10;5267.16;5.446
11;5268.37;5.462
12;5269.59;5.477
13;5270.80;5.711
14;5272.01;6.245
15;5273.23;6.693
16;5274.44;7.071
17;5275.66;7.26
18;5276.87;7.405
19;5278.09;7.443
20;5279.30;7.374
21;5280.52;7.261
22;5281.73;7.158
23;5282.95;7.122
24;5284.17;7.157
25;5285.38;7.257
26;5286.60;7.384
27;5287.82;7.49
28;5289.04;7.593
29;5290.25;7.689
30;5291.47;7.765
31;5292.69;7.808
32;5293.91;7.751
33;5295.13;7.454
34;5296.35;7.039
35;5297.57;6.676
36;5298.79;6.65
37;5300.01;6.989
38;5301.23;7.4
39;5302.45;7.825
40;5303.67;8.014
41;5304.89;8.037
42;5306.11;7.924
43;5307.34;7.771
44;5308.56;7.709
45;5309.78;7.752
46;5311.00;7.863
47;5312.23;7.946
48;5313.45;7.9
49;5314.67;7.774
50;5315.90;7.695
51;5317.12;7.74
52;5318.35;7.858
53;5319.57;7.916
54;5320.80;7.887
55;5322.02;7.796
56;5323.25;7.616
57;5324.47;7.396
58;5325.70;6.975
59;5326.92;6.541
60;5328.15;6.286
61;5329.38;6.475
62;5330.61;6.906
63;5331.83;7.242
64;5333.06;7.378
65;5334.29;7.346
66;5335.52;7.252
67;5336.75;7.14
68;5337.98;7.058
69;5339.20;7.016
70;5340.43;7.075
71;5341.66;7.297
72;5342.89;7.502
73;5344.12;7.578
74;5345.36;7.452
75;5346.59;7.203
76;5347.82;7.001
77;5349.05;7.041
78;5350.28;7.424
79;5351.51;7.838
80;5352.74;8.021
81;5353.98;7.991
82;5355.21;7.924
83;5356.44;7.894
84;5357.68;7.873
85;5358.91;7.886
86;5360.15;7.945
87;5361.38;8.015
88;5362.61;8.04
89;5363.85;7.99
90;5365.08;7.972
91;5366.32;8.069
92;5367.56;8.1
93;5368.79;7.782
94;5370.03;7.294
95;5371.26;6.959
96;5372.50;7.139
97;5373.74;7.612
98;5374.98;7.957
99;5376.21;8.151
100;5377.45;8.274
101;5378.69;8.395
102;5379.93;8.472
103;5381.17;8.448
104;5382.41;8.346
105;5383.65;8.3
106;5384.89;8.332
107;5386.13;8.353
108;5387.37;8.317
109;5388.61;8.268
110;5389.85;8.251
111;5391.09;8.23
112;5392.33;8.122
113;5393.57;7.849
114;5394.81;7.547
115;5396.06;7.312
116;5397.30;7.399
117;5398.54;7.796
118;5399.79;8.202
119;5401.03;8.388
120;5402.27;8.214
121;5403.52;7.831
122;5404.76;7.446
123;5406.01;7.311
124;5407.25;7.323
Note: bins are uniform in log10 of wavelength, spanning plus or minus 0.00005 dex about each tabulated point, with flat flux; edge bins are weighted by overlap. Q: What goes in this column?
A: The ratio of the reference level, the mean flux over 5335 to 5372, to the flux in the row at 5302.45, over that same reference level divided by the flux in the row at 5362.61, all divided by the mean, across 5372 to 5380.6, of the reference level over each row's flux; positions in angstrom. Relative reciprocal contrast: 1.08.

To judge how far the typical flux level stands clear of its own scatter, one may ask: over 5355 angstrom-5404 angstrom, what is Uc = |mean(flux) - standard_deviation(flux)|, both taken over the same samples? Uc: 7.6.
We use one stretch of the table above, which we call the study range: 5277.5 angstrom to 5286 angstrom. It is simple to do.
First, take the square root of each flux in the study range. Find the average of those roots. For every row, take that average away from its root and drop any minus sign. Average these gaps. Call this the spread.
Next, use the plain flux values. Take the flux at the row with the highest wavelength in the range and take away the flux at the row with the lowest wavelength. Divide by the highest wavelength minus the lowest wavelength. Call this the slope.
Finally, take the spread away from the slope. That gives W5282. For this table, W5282 -0.043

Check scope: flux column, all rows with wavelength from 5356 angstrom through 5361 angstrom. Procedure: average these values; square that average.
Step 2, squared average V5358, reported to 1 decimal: 62.4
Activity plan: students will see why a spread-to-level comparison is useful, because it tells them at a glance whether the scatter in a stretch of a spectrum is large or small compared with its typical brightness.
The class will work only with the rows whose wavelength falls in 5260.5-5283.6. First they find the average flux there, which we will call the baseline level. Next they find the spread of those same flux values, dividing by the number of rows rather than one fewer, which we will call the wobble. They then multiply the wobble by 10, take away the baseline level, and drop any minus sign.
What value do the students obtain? 2.2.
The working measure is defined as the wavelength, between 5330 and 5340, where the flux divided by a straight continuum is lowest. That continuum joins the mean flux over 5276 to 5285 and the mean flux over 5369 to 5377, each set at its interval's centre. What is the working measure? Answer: 5330.61 angstrom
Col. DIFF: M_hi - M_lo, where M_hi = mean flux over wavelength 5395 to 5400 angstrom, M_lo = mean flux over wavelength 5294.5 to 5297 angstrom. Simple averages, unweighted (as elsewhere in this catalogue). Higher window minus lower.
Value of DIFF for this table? 0.4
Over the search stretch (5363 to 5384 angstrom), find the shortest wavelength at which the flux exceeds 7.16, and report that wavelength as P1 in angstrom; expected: 5363.85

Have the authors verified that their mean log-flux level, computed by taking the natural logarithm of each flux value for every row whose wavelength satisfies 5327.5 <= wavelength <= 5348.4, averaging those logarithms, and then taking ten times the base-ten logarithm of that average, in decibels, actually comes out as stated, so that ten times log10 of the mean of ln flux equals 2.9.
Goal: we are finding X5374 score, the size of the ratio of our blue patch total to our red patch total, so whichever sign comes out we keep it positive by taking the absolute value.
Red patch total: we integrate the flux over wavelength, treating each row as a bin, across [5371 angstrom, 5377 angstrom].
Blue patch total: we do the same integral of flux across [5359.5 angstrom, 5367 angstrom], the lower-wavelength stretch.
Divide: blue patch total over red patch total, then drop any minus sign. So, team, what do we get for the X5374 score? 1.3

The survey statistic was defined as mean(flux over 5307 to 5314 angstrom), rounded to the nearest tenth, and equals 7.8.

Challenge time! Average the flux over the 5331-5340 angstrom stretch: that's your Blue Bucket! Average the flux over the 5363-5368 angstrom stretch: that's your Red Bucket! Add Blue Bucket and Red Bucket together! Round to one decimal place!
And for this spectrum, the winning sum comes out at 15.2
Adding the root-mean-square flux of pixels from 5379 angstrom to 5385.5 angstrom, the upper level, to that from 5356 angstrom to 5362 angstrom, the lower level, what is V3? 16.3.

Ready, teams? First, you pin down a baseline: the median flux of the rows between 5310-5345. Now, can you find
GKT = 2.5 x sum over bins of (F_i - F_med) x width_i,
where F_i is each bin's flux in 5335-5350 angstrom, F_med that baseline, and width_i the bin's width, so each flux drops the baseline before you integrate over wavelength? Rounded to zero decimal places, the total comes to -6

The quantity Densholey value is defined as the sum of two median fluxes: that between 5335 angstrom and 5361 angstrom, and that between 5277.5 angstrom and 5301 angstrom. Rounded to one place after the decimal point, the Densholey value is 14.8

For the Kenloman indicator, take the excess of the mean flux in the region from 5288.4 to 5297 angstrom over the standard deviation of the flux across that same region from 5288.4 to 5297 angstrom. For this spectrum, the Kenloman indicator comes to 7.3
